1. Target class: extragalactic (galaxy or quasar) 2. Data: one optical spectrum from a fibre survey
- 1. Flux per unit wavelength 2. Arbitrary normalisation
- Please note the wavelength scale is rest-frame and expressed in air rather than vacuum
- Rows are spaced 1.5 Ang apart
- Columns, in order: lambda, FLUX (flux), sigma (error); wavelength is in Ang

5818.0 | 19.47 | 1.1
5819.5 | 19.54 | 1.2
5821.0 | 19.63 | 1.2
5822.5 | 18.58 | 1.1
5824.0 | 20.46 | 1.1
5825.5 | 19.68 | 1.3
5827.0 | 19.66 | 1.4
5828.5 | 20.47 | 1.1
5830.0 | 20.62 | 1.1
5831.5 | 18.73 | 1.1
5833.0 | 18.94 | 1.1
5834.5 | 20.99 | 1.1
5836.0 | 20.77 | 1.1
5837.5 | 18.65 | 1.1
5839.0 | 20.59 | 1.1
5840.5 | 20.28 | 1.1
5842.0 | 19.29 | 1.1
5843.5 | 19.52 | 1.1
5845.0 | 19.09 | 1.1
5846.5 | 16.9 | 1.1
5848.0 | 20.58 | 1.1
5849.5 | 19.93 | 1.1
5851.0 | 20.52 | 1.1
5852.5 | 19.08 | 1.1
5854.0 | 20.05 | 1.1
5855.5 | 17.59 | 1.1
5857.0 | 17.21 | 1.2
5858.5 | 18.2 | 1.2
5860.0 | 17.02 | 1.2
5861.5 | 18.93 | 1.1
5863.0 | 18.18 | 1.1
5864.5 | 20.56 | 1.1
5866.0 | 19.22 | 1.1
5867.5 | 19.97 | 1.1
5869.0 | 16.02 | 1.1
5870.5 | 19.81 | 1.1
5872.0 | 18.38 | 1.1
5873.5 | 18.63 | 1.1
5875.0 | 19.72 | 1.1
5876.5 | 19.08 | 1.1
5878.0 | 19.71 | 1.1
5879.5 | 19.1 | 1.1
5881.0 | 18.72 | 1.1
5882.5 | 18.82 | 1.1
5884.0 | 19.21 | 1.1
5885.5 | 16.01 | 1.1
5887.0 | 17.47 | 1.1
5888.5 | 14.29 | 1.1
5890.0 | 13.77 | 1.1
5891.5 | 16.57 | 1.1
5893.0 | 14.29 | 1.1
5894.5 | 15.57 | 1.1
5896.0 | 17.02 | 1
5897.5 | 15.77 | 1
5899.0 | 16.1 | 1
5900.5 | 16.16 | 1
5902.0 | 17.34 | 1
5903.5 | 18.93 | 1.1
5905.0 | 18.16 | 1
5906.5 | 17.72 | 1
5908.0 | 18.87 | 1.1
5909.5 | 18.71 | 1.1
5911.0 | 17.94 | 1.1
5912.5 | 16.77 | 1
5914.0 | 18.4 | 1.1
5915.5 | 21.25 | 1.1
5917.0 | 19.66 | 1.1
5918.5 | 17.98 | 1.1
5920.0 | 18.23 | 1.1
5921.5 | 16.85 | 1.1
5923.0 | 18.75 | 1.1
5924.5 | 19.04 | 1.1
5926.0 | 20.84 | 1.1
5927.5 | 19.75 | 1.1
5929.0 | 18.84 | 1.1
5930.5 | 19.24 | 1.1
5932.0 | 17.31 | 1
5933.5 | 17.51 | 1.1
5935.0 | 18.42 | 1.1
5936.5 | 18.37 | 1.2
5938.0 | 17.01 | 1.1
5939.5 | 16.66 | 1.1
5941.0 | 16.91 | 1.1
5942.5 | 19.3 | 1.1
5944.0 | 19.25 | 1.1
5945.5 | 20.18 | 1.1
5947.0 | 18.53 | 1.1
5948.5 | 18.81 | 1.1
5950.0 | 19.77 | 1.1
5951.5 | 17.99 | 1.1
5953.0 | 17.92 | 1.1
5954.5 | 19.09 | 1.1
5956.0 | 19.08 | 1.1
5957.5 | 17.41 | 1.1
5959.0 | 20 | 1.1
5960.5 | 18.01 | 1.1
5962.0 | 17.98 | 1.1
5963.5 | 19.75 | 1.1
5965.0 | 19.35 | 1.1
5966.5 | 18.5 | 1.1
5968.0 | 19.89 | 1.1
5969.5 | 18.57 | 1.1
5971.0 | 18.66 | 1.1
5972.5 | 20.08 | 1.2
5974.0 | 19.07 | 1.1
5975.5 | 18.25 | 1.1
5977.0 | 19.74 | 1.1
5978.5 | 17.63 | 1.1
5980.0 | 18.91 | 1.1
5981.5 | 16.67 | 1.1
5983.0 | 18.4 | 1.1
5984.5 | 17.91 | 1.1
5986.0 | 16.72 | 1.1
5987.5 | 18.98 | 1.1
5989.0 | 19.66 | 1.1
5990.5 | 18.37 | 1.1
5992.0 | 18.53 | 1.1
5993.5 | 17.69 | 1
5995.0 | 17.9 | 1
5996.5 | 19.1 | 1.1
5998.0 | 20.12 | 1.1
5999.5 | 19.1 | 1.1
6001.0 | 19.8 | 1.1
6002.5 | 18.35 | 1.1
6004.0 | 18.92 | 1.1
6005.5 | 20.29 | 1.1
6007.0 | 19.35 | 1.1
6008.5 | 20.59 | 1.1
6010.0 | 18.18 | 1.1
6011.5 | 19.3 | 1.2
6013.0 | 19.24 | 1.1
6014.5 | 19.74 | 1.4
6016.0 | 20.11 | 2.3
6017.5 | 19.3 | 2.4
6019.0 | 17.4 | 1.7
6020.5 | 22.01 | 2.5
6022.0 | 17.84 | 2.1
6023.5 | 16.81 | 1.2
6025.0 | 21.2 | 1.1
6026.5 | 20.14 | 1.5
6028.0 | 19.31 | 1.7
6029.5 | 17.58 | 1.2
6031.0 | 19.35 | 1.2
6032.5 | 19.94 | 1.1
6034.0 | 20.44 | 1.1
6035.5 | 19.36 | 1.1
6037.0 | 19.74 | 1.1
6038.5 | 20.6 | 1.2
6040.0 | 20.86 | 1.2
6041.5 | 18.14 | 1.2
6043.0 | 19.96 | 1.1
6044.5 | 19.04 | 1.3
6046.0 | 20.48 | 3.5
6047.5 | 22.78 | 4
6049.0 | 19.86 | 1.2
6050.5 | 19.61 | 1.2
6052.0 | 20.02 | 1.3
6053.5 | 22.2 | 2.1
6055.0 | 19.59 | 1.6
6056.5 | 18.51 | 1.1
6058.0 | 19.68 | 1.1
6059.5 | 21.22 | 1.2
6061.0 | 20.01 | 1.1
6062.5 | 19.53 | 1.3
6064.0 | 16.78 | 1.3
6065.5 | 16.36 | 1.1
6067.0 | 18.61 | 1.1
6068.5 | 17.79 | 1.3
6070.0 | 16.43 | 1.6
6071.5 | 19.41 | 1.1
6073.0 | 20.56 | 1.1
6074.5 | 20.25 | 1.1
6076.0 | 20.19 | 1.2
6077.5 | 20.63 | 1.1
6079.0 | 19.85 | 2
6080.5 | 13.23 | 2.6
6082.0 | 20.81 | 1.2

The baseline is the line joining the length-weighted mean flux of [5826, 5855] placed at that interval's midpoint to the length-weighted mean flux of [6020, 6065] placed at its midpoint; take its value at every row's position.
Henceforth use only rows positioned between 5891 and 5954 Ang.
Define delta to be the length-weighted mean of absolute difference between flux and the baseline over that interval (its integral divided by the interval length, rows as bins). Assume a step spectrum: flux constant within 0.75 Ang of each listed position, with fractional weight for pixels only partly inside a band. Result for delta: 1.79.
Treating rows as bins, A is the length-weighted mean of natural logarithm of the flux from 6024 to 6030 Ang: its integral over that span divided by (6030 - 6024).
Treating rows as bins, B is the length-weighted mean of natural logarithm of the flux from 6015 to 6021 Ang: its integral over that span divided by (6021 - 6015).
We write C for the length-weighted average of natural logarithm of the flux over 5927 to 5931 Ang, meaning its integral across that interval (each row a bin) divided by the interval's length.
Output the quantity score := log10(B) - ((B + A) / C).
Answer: -1.54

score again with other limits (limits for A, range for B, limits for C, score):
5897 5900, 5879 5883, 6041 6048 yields -1.44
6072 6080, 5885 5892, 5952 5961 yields -1.53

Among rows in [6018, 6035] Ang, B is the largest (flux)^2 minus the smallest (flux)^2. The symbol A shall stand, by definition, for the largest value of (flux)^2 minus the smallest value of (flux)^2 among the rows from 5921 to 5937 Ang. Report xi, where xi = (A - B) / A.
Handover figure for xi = -0.34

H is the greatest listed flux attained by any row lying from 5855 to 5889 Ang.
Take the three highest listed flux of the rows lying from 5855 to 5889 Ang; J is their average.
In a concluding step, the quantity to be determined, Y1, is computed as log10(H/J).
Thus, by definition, 0.0095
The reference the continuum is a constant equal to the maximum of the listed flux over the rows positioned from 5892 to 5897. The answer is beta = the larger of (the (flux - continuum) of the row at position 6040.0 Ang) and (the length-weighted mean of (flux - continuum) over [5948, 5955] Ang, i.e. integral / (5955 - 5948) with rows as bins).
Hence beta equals 3.8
